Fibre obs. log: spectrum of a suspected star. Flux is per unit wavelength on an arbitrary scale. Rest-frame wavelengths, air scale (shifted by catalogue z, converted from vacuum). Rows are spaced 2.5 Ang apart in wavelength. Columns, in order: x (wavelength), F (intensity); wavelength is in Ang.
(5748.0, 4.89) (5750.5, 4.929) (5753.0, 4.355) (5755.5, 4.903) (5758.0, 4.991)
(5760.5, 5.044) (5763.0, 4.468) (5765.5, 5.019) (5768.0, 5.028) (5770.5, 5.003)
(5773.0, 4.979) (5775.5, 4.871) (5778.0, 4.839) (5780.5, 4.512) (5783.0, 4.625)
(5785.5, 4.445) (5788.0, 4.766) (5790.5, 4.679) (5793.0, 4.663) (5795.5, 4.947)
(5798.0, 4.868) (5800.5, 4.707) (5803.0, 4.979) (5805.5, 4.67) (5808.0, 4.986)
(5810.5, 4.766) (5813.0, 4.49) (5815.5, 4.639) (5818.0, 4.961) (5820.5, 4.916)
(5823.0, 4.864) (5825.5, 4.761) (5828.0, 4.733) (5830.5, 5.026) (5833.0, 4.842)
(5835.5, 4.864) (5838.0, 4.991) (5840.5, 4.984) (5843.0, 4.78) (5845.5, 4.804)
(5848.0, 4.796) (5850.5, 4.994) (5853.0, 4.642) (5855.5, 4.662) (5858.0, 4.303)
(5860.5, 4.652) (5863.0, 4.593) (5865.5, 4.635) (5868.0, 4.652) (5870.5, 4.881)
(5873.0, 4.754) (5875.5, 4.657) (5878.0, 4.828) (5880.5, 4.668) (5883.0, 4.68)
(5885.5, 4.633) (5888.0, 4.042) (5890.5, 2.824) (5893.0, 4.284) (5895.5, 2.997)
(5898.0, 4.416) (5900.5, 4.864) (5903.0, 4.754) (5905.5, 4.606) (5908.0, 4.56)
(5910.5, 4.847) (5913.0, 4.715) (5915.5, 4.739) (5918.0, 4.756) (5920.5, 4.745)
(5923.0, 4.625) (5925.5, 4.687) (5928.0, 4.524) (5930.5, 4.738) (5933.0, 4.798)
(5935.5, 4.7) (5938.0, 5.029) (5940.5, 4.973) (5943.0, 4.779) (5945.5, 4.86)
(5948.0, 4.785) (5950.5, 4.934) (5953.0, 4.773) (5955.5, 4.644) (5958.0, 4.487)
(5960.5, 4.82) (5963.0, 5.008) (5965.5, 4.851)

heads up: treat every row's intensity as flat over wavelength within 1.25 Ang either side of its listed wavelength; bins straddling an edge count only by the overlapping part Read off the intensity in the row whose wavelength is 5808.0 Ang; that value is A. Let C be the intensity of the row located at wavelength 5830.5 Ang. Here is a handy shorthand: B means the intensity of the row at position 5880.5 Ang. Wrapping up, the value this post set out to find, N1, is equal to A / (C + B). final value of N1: 0.514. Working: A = 4.986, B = 4.668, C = 5.026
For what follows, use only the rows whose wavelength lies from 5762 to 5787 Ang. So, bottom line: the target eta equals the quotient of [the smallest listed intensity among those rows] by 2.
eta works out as 2.2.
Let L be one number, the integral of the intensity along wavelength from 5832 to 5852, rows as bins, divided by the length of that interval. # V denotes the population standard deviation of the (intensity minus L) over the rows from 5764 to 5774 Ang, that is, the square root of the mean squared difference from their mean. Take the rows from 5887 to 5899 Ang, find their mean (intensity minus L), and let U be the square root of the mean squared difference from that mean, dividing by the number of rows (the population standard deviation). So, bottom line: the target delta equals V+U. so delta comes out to 0.69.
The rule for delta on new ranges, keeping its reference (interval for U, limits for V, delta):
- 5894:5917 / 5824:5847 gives 0.65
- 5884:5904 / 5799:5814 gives 0.91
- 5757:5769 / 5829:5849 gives 0.31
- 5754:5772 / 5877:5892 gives 0.89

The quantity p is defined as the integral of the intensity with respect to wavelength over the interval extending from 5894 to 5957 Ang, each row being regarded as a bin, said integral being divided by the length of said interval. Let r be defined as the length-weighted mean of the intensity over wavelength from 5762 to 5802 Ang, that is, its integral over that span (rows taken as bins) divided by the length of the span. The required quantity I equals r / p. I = 1.02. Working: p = 4.67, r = 4.78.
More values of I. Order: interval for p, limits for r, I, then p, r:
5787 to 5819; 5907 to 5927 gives 0.99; 4.78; 4.71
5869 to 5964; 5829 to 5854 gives 1.06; 4.62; 4.87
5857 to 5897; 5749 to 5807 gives 1.09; 4.38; 4.80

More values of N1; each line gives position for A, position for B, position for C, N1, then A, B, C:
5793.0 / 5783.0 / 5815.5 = 0.503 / 4.663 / 4.625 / 4.639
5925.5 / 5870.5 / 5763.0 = 0.501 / 4.687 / 4.881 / 4.468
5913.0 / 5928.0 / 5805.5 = 0.513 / 4.715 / 4.524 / 4.67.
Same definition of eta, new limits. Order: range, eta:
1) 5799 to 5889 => 2.0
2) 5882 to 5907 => 1.4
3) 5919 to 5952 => 2.3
